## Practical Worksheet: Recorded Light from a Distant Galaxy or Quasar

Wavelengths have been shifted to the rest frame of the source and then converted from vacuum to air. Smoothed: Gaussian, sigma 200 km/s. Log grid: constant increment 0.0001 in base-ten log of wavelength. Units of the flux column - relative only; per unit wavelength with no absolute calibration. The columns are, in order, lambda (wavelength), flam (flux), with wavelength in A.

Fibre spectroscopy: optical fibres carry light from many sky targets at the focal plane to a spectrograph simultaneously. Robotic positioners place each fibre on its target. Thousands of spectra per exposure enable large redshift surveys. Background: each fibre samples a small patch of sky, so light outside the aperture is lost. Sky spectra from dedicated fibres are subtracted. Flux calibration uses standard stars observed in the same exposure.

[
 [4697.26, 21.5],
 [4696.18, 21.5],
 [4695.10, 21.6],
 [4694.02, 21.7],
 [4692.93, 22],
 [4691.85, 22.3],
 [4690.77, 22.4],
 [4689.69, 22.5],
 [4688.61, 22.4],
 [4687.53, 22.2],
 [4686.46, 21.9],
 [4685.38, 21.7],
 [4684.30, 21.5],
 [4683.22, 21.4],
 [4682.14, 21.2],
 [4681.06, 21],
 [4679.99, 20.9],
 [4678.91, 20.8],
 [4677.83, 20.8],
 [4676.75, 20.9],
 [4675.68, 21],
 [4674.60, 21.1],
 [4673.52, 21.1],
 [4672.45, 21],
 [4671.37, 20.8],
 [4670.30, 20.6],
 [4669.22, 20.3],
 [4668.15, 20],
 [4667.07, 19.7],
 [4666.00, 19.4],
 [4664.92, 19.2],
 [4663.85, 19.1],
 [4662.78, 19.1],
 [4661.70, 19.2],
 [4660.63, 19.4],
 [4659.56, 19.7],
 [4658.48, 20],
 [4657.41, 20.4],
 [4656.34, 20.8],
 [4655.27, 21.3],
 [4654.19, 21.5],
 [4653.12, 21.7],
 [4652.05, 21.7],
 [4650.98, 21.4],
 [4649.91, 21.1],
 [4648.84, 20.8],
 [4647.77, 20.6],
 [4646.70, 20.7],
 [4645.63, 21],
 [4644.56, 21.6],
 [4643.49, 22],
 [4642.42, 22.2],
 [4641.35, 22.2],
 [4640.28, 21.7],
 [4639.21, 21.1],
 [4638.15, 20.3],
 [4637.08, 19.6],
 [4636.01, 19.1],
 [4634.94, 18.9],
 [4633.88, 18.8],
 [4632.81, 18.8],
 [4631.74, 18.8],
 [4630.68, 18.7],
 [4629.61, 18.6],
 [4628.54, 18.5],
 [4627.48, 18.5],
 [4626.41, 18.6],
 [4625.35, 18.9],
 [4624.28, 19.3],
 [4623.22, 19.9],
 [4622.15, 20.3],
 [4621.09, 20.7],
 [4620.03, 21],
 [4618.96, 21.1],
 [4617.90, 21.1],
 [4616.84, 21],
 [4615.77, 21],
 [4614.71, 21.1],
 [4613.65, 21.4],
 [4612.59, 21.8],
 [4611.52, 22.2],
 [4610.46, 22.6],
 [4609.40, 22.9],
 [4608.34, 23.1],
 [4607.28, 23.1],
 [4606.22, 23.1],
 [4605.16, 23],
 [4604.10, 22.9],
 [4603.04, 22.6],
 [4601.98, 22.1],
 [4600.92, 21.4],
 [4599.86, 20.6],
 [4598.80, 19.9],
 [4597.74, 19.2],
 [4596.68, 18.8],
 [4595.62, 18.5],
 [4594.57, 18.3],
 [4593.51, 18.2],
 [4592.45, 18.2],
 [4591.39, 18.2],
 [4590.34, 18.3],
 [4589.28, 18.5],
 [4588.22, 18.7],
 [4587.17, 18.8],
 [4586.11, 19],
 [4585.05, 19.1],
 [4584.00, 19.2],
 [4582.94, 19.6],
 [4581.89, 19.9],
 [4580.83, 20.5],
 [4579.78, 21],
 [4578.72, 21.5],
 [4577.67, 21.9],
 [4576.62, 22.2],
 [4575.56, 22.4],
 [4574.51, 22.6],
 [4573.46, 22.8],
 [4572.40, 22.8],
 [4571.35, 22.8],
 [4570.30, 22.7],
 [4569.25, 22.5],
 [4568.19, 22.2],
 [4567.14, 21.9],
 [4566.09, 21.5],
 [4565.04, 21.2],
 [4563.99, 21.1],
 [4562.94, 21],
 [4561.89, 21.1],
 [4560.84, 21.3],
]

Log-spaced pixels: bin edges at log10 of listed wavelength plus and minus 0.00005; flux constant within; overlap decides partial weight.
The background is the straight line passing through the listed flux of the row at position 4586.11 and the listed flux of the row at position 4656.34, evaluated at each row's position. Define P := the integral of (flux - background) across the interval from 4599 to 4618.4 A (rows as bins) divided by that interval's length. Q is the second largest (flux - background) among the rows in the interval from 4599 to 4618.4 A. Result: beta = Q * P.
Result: 8.7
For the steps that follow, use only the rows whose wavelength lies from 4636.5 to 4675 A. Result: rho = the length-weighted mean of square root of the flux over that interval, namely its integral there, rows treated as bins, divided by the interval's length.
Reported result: 4.54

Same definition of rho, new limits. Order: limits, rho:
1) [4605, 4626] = 4.62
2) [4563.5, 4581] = 4.69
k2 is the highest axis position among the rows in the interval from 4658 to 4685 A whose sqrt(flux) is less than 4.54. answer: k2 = 4670.30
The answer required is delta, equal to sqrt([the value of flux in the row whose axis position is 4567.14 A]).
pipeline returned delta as 4.68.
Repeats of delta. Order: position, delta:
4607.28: 4.81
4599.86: 4.54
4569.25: 4.74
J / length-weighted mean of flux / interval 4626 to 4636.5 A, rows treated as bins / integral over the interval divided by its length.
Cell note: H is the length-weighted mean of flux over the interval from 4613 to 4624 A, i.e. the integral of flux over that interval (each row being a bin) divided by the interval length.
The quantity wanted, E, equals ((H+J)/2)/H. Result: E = 0.95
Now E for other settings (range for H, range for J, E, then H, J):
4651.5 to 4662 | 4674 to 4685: 1.01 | 20.6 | 21.1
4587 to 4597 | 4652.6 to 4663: 1.05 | 18.4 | 20.3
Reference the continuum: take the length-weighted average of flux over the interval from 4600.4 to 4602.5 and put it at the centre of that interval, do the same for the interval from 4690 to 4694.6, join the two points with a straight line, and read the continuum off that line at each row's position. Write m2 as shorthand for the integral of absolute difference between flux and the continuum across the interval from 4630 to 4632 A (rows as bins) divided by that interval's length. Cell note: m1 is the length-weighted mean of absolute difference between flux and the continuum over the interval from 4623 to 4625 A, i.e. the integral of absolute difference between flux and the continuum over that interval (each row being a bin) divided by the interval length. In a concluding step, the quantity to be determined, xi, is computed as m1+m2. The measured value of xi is 5.5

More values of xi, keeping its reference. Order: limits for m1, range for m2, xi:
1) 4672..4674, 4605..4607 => 2.3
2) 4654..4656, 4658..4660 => 2.7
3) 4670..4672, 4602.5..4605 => 2.3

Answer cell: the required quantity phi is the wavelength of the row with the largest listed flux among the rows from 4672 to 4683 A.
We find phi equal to 4682.14 A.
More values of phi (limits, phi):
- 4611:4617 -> 4611.52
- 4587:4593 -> 4587.17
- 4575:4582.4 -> 4575.56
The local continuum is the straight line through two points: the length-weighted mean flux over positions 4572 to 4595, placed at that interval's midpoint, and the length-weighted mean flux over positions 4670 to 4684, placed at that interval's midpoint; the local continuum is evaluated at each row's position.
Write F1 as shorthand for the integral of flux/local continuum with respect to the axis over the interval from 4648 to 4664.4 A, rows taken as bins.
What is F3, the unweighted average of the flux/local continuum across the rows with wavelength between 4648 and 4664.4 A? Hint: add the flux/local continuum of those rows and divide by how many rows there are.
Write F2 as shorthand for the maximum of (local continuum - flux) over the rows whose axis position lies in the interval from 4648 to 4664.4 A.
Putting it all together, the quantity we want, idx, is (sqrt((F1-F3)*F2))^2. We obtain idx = 27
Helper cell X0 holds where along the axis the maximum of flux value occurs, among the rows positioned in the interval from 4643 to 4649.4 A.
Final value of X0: 4643.49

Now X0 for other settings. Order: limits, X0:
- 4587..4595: 4587.17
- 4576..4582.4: 4576.62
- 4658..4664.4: 4658.48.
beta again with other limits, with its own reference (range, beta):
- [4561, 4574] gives 14.2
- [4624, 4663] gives -0.5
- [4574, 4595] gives 3.1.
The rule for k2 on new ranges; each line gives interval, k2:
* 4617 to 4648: 4647.77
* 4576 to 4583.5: 4582.94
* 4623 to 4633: 4632.81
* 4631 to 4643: 4638.15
